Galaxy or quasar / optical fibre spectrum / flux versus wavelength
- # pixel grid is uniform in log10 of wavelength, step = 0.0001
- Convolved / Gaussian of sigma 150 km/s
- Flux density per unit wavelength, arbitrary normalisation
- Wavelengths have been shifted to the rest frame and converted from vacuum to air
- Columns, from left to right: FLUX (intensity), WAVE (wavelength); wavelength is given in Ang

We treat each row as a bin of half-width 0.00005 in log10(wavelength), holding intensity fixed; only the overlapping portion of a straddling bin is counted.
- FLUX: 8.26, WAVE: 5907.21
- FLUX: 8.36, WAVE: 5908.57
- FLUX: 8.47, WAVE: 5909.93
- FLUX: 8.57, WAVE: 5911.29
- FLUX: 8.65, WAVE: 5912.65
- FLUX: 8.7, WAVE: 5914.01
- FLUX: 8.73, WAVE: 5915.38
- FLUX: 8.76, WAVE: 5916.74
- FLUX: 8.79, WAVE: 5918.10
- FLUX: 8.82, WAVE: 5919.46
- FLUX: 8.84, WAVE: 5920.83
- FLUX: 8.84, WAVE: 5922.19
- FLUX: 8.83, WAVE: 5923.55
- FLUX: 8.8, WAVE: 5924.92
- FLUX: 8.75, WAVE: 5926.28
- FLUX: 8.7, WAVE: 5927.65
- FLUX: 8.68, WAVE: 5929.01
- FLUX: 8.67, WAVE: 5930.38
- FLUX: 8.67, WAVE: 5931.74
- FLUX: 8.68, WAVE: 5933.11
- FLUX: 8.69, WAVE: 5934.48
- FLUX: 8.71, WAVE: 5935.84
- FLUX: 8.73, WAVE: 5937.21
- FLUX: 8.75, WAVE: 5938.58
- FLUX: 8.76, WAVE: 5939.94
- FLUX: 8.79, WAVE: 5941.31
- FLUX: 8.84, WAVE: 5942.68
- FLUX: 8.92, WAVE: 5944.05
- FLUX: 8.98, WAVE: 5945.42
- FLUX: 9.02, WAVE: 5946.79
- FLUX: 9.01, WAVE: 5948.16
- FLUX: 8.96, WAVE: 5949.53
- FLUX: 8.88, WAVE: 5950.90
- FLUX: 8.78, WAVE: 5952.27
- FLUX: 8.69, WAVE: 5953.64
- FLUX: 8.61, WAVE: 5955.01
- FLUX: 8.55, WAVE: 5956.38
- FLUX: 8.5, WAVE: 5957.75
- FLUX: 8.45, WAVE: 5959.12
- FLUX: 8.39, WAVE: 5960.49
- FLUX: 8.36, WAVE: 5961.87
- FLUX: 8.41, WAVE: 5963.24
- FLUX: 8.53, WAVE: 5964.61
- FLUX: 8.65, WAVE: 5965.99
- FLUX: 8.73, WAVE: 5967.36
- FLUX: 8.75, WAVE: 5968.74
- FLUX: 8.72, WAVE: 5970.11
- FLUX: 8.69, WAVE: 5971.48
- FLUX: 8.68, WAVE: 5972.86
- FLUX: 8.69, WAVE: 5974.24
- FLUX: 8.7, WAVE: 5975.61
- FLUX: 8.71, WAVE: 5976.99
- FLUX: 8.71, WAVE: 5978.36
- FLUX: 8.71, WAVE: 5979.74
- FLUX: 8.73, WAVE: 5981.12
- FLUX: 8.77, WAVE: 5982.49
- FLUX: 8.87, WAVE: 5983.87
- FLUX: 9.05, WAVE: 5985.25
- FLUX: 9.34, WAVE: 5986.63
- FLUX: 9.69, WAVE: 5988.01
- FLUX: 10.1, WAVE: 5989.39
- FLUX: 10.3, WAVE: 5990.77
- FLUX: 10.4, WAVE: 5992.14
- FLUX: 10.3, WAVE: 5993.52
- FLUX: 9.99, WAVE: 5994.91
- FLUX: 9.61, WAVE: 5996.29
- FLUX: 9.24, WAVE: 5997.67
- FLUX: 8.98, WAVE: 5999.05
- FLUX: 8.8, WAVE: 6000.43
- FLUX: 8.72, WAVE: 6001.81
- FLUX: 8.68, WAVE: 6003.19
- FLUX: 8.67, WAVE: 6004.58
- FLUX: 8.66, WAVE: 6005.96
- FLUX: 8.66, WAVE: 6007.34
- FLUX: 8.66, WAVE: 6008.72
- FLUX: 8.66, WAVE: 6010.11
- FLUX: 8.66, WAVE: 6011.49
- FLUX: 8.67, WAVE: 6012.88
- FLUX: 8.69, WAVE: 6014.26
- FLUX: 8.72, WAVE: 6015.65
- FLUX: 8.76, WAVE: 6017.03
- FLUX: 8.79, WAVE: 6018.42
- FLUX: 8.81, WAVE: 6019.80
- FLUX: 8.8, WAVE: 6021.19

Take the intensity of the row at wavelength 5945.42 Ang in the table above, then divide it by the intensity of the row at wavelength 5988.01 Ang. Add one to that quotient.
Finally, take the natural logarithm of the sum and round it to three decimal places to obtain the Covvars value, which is 0.656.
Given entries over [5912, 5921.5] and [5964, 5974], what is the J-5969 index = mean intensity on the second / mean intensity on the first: 0.99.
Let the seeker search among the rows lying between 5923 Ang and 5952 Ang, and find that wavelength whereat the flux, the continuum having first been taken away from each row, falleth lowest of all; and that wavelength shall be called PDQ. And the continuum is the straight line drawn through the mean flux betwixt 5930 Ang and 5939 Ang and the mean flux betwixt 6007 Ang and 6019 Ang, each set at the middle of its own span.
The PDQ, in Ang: 5930.38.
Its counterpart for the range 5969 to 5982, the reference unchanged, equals 5972.86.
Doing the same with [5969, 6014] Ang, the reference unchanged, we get 6005.96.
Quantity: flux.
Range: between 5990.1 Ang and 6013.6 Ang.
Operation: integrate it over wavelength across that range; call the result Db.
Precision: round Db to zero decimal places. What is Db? 215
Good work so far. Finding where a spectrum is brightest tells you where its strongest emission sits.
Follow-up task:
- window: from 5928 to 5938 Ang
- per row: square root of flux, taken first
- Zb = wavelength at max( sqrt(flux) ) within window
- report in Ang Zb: 5937.21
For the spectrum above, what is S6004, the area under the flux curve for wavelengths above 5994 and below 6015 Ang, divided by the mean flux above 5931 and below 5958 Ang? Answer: 21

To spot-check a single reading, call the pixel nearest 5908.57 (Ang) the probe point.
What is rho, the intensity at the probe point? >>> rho 8.36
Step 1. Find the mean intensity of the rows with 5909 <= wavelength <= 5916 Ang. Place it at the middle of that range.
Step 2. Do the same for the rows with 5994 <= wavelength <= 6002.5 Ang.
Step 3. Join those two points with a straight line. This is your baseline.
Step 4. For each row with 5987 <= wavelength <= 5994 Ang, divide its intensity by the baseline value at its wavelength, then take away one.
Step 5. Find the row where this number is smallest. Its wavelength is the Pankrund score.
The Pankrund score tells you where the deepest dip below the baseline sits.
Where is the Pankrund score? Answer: 5988.01 Ang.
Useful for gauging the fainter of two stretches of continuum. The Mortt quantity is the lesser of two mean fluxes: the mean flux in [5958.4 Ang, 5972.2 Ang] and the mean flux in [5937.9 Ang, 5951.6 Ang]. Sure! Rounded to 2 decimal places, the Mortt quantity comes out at 8.57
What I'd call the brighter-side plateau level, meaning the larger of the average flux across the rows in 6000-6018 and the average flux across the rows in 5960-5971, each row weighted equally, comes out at 8.69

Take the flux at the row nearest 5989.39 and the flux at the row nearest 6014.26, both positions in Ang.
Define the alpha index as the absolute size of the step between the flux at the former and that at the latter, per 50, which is 0.028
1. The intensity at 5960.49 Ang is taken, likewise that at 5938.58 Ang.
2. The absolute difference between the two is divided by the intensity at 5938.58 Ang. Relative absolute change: 0.041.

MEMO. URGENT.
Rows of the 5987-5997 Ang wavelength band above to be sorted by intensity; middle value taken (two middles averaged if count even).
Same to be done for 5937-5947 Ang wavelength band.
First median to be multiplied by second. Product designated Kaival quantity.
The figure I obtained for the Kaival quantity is 89.0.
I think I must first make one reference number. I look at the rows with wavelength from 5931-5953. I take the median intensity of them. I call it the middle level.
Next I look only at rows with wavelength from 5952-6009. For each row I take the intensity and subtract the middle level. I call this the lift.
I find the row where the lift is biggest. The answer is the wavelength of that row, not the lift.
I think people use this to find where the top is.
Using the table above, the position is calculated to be 5992.14 Ang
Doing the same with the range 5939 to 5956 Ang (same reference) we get 5946.79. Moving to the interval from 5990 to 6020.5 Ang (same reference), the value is 5992.14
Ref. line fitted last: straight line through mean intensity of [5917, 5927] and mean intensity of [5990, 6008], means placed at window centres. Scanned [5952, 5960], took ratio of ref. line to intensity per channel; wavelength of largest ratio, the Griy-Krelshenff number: 5959.12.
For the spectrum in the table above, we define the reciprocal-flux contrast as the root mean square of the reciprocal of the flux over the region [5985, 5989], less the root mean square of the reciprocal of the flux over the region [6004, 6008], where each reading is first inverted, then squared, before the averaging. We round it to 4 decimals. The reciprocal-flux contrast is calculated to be -0.0085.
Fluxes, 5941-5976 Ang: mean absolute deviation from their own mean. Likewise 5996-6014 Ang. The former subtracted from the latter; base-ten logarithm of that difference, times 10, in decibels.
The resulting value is -12.2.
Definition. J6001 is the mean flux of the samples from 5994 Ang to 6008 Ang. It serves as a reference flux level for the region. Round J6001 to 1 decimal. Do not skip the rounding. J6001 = 9.0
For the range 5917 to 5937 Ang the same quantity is 8.7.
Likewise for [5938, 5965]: 8.7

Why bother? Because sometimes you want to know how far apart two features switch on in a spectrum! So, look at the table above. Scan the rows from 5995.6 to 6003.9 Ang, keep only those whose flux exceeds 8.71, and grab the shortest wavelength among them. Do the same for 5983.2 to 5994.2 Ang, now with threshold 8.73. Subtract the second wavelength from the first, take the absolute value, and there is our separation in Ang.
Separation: 12.4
